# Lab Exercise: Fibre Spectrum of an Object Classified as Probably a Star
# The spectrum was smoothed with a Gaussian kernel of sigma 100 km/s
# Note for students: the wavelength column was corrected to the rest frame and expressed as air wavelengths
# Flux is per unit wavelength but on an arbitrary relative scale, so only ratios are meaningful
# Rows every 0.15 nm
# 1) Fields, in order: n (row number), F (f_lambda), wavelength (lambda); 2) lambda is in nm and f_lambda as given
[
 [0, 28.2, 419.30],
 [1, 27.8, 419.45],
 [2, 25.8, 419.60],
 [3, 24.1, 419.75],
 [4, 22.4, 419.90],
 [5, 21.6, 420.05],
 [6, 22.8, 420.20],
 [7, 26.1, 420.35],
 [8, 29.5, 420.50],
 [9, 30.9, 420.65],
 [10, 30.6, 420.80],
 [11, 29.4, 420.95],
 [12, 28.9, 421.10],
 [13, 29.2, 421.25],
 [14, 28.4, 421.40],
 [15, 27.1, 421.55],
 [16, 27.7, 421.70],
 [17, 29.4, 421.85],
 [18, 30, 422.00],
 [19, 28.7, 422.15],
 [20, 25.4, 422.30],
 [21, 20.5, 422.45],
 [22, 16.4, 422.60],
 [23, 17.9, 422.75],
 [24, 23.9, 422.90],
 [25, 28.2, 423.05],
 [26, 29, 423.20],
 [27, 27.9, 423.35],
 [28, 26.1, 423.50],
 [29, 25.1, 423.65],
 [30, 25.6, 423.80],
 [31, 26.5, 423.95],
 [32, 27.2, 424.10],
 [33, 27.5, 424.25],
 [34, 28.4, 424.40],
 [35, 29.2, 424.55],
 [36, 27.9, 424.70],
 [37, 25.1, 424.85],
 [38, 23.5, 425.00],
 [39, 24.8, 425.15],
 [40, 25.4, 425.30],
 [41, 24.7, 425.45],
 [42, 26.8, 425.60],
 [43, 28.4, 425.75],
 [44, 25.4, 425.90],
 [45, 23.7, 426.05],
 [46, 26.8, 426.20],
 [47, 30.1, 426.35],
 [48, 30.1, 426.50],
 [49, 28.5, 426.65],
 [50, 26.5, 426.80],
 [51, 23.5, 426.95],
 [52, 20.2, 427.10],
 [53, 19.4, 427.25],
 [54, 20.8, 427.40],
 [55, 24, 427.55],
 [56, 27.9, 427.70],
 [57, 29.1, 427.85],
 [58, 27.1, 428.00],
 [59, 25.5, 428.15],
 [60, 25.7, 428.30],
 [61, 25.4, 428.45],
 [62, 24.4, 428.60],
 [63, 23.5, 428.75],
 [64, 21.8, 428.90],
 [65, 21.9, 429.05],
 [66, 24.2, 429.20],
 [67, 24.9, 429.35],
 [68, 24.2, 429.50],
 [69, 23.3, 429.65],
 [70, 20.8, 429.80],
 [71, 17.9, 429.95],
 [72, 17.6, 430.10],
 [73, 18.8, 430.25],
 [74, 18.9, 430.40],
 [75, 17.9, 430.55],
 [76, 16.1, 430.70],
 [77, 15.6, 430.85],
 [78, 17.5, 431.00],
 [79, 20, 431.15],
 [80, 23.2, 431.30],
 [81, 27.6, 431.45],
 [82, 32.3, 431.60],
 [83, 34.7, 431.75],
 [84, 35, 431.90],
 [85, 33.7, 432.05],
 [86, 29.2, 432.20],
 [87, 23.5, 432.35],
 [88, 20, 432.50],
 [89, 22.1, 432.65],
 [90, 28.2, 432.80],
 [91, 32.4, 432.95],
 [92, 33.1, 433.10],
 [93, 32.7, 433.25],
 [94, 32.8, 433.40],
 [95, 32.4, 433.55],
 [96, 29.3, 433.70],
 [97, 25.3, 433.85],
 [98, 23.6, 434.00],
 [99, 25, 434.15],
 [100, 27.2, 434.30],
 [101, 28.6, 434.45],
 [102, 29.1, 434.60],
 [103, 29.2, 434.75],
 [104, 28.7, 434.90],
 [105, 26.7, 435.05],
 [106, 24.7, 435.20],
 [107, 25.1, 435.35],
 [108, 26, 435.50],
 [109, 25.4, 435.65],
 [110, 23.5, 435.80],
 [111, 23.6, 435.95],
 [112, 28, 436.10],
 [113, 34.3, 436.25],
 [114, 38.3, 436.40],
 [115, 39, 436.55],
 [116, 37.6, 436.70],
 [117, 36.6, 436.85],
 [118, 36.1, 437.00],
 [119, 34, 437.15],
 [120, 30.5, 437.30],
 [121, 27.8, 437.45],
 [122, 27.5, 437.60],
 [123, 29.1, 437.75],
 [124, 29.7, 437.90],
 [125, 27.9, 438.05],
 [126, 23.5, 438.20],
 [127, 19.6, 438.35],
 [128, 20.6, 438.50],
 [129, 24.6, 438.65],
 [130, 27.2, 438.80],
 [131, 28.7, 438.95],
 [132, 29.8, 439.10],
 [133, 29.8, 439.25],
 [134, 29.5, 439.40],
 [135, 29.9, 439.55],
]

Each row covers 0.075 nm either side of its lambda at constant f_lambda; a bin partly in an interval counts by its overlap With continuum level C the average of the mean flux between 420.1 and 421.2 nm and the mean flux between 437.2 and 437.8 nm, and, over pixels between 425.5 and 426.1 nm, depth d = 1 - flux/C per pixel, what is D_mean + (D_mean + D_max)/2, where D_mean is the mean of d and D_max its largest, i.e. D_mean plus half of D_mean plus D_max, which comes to 0.21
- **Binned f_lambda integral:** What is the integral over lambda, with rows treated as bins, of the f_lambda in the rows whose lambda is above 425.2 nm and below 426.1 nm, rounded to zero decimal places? 23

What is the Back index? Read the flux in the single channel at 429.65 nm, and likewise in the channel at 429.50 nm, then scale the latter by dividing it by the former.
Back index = 1.0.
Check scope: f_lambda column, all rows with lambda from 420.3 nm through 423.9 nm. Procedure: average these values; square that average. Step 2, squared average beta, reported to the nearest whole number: 715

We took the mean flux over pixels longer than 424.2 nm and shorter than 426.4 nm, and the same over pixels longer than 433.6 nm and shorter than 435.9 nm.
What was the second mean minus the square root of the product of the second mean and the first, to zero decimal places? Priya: 0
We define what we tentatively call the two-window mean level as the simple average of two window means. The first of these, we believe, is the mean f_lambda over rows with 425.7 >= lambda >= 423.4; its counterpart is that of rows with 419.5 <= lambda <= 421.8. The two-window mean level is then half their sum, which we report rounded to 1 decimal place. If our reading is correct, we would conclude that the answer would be 26.6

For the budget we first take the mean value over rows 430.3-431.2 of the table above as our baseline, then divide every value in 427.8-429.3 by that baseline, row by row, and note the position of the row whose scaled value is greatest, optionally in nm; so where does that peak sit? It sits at 427.85 nm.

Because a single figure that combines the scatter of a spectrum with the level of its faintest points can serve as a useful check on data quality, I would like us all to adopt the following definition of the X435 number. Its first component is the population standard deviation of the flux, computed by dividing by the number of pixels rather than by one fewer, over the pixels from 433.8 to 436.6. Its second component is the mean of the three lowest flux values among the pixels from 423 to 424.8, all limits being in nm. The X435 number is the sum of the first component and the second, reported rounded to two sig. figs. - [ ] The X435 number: 30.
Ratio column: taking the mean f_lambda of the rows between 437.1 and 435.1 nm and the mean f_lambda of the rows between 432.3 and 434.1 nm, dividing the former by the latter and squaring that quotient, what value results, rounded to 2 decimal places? 1.20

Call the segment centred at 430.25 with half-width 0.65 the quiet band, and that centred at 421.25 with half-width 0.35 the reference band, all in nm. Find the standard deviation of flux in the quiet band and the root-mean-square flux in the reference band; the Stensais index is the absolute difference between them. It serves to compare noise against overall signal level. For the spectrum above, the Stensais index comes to 26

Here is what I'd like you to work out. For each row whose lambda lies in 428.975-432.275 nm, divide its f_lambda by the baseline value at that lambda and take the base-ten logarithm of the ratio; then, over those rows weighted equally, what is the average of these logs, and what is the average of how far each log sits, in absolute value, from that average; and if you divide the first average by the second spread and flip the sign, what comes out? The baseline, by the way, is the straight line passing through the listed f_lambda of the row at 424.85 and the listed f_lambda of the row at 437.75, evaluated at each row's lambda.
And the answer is 0.82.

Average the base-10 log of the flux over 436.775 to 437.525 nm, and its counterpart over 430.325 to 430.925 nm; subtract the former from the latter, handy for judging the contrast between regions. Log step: -0.28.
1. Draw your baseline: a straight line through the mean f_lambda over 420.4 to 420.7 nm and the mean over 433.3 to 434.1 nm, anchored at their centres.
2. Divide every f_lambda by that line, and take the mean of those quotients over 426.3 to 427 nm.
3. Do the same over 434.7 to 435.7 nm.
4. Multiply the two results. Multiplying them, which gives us 0.88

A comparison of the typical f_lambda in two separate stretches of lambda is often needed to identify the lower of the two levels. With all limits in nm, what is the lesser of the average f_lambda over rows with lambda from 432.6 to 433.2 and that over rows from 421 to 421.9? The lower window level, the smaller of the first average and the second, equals 28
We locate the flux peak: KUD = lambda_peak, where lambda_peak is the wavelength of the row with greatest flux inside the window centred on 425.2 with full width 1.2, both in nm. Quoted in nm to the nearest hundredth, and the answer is 425.75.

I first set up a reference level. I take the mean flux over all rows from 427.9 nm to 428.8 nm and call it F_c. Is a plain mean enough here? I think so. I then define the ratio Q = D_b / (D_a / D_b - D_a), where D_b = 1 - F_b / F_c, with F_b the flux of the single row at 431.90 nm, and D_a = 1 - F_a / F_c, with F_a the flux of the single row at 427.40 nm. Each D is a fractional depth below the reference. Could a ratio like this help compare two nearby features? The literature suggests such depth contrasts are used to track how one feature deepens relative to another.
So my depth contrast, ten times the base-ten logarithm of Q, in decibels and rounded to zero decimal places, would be -2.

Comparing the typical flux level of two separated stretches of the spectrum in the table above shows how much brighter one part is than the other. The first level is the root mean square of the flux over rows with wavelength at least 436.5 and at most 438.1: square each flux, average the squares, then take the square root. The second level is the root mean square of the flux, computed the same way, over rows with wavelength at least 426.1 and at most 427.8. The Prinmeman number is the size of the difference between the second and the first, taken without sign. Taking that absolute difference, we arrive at 7.1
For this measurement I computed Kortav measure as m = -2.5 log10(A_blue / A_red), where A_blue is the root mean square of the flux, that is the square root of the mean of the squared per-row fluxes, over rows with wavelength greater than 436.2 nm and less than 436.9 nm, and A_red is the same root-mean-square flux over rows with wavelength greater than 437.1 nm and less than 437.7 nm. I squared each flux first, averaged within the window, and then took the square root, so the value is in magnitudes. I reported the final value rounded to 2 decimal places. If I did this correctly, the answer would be -0.23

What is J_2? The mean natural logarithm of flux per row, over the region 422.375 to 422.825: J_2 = 2.90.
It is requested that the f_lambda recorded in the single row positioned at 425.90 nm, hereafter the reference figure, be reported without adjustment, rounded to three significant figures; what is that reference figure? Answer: 25.4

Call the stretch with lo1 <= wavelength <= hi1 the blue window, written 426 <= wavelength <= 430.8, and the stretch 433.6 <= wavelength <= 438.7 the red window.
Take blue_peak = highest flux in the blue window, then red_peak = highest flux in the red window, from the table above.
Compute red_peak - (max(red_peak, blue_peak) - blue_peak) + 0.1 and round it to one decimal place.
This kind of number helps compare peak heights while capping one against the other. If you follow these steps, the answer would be 30.2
